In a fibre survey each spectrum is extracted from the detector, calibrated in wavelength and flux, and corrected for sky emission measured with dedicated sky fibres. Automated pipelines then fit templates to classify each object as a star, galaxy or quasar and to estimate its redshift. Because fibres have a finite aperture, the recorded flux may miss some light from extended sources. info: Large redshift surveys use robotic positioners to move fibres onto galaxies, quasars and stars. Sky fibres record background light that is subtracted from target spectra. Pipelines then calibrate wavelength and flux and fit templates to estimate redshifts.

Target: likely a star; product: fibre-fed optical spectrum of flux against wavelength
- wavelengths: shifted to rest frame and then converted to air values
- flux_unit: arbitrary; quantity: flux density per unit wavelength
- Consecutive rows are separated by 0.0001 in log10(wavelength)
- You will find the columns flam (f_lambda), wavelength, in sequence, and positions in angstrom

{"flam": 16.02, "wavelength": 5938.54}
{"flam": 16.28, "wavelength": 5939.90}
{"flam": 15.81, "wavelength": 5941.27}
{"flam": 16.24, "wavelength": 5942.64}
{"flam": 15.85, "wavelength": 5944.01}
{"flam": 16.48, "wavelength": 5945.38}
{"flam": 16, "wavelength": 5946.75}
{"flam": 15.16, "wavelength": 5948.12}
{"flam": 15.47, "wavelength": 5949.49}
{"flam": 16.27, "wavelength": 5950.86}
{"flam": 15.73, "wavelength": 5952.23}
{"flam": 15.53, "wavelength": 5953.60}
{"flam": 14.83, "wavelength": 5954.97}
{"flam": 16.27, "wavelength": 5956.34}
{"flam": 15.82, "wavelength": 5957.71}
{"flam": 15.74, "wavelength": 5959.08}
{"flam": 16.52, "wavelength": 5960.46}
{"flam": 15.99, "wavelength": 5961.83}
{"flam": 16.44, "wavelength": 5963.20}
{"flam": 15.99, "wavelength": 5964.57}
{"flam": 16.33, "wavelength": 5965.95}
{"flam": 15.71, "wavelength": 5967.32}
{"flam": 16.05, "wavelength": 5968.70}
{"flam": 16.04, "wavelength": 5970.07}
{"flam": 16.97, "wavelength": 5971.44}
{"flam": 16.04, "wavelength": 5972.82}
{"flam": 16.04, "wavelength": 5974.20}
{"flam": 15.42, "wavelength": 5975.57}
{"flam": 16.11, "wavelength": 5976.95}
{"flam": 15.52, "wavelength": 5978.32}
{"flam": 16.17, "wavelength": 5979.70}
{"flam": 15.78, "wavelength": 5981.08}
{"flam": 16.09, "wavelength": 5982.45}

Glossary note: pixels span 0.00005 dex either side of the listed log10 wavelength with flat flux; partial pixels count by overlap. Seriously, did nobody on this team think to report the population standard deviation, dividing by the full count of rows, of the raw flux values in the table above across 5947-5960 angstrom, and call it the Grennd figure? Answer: 0.44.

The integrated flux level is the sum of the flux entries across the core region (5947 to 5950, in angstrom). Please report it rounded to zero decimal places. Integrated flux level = 31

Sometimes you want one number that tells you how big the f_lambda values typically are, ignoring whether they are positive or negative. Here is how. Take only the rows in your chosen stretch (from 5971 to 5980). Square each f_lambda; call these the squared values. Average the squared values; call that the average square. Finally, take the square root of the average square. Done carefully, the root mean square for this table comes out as 16.0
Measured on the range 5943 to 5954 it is 15.8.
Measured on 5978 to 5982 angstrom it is 15.8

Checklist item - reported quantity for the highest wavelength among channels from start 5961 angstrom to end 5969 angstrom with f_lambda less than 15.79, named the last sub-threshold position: 5967.32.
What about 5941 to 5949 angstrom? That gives 5948.12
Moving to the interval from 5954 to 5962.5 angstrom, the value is 5959.08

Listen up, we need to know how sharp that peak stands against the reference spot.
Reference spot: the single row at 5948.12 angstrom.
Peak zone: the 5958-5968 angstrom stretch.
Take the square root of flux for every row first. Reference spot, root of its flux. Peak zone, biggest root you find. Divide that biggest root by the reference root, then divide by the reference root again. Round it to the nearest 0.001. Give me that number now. 0.268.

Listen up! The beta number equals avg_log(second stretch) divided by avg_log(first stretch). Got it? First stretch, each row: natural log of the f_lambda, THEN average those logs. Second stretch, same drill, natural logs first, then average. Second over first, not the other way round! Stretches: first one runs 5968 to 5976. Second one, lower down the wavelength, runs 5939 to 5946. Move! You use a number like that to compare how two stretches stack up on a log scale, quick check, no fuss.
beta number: 1.00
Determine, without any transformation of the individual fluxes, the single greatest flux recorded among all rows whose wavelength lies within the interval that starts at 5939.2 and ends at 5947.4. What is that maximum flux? 16.48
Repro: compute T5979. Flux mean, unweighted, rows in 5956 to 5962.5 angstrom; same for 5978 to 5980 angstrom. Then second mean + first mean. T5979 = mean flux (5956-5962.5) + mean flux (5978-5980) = 31.9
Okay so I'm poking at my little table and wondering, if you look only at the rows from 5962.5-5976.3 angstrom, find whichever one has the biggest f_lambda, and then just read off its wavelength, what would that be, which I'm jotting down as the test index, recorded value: 5971.44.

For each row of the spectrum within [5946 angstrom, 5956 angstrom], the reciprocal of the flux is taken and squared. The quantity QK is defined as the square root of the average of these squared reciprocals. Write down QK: 0.0643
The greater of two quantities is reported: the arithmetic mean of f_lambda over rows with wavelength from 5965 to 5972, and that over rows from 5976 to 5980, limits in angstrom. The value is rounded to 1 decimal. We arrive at 16.2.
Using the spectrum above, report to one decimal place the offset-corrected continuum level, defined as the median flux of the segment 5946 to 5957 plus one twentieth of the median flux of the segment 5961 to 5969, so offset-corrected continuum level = 16.4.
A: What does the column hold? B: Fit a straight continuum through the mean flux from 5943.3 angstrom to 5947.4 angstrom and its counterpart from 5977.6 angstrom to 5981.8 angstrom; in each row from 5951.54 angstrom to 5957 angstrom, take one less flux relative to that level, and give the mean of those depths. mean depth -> 0.028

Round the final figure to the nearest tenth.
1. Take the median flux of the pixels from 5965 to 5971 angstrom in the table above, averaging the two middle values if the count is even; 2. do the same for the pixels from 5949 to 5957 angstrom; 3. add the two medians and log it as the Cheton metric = 31.7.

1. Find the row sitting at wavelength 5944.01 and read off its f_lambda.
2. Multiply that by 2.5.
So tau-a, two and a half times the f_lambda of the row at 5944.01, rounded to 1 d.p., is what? 39.6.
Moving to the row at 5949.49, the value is 38.7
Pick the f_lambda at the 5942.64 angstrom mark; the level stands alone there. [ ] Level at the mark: 16.24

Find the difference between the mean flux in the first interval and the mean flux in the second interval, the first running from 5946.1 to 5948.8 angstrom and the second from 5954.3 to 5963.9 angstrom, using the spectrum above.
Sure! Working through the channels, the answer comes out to -0.4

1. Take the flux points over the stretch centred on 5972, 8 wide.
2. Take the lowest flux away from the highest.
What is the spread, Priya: 1.55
